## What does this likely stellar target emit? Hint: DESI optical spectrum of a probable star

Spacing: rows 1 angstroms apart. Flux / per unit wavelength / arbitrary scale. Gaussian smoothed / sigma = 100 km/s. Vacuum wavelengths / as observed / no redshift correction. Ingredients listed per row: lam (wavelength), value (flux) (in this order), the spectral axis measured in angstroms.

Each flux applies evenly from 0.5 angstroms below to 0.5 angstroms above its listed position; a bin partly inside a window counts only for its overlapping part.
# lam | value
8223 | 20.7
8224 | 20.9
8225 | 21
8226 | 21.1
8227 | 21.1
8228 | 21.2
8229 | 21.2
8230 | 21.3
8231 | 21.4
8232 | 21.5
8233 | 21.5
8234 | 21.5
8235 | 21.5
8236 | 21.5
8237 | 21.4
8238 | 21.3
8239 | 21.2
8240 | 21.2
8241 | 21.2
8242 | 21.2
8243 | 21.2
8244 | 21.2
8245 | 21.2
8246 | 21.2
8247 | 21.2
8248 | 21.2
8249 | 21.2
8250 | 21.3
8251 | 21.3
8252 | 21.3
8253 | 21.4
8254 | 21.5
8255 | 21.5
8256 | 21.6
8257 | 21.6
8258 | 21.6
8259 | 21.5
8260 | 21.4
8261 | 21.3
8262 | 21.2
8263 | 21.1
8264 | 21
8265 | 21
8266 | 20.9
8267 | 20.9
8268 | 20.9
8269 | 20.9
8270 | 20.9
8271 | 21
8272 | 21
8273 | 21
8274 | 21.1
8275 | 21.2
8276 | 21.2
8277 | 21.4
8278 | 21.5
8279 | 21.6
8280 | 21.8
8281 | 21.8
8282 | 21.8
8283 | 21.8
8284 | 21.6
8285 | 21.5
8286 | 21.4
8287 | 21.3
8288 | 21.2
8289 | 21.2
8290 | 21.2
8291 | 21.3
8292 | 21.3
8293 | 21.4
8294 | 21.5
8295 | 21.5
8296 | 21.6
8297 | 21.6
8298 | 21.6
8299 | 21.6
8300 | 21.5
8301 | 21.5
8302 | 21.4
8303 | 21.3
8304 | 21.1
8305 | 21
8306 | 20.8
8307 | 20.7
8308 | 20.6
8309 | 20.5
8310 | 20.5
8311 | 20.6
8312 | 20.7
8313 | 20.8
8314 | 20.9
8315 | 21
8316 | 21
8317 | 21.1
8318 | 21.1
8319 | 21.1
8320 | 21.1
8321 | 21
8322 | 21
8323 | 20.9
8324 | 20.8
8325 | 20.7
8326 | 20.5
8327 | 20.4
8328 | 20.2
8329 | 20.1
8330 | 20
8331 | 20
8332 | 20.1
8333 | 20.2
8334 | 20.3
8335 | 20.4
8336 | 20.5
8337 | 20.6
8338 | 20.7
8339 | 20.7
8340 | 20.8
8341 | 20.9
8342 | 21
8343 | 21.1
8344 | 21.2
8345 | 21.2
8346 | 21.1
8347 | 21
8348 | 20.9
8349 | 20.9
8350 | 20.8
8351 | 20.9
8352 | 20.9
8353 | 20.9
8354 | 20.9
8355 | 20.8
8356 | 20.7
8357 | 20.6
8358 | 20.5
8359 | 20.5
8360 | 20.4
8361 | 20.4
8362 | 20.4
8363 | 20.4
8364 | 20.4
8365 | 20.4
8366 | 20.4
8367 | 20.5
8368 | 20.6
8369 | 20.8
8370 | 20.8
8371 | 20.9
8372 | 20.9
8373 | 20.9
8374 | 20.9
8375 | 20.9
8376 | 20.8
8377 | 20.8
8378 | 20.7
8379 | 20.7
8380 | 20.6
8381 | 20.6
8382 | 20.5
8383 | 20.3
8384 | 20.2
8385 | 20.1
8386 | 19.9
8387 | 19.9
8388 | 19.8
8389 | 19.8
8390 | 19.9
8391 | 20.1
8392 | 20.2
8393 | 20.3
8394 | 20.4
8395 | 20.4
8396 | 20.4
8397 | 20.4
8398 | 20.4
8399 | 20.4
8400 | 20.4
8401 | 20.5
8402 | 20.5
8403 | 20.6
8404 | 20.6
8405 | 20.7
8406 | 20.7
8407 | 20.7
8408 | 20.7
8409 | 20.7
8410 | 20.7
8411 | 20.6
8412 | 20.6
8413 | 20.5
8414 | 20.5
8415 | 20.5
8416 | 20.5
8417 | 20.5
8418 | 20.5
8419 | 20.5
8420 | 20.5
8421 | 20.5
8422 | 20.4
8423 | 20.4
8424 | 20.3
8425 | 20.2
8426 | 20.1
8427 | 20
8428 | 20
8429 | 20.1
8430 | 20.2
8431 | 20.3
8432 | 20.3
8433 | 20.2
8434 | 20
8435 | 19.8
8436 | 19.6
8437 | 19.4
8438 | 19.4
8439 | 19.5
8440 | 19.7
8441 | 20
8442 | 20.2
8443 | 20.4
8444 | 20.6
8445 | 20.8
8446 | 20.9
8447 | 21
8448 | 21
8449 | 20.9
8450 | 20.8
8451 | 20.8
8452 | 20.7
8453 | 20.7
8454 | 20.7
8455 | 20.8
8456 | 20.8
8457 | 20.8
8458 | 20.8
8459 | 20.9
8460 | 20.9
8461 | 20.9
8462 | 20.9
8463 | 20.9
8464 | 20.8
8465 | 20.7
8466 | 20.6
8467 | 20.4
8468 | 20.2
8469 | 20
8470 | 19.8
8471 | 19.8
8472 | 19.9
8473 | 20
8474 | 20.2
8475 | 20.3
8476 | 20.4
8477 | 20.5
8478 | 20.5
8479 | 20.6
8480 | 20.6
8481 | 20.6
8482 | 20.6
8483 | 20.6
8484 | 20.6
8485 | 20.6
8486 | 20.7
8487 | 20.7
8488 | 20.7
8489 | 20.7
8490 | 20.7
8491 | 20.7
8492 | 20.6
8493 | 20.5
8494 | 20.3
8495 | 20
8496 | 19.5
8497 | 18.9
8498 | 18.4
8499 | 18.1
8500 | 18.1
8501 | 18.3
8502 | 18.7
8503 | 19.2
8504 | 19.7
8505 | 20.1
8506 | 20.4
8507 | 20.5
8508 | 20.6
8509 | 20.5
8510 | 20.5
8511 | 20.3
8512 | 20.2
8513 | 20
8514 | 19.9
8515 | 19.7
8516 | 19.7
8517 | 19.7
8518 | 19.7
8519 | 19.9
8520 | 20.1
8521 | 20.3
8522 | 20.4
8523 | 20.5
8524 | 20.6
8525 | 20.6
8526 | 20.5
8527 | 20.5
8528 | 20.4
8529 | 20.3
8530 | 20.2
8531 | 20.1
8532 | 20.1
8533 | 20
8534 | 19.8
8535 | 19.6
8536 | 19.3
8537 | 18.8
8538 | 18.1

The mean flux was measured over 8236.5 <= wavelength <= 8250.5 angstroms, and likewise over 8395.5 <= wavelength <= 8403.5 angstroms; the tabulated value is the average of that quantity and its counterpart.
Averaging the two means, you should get 20.8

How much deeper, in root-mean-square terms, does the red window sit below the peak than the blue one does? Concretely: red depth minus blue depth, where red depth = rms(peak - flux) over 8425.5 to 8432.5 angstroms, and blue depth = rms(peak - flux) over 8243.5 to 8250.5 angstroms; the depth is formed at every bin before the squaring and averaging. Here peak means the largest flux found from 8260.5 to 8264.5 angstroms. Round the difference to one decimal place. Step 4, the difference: 1.1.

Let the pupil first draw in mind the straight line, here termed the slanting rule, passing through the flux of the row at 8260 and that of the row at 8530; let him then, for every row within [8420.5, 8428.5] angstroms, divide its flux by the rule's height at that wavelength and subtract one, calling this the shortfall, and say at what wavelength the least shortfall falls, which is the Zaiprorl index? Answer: 8427 angstroms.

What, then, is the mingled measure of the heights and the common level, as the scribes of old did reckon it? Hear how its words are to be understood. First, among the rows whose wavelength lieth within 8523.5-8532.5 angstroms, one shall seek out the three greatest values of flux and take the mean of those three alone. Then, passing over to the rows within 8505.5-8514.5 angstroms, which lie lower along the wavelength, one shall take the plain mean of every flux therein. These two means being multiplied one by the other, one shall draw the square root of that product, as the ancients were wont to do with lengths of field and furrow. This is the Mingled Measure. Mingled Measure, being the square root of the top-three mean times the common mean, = 20.44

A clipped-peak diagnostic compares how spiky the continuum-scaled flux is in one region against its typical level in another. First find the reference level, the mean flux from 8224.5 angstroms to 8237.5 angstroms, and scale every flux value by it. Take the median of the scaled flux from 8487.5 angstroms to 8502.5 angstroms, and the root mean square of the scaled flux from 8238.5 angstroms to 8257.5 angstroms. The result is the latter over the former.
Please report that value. 1.07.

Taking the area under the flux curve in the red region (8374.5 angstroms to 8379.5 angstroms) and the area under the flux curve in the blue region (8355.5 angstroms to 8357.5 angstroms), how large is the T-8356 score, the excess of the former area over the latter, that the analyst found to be 63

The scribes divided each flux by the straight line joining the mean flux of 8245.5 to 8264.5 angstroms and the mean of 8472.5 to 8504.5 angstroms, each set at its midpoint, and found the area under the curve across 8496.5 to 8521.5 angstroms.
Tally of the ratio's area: 24.7 angstroms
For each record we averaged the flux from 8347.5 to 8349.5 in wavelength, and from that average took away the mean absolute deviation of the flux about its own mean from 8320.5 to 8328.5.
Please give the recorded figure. 20.7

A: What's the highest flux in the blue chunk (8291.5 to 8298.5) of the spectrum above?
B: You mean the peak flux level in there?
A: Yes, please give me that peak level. 21.6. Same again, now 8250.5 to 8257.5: 21.6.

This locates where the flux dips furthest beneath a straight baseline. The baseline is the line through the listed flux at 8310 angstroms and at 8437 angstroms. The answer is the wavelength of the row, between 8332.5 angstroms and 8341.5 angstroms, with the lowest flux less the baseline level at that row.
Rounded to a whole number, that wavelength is 8333 angstroms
